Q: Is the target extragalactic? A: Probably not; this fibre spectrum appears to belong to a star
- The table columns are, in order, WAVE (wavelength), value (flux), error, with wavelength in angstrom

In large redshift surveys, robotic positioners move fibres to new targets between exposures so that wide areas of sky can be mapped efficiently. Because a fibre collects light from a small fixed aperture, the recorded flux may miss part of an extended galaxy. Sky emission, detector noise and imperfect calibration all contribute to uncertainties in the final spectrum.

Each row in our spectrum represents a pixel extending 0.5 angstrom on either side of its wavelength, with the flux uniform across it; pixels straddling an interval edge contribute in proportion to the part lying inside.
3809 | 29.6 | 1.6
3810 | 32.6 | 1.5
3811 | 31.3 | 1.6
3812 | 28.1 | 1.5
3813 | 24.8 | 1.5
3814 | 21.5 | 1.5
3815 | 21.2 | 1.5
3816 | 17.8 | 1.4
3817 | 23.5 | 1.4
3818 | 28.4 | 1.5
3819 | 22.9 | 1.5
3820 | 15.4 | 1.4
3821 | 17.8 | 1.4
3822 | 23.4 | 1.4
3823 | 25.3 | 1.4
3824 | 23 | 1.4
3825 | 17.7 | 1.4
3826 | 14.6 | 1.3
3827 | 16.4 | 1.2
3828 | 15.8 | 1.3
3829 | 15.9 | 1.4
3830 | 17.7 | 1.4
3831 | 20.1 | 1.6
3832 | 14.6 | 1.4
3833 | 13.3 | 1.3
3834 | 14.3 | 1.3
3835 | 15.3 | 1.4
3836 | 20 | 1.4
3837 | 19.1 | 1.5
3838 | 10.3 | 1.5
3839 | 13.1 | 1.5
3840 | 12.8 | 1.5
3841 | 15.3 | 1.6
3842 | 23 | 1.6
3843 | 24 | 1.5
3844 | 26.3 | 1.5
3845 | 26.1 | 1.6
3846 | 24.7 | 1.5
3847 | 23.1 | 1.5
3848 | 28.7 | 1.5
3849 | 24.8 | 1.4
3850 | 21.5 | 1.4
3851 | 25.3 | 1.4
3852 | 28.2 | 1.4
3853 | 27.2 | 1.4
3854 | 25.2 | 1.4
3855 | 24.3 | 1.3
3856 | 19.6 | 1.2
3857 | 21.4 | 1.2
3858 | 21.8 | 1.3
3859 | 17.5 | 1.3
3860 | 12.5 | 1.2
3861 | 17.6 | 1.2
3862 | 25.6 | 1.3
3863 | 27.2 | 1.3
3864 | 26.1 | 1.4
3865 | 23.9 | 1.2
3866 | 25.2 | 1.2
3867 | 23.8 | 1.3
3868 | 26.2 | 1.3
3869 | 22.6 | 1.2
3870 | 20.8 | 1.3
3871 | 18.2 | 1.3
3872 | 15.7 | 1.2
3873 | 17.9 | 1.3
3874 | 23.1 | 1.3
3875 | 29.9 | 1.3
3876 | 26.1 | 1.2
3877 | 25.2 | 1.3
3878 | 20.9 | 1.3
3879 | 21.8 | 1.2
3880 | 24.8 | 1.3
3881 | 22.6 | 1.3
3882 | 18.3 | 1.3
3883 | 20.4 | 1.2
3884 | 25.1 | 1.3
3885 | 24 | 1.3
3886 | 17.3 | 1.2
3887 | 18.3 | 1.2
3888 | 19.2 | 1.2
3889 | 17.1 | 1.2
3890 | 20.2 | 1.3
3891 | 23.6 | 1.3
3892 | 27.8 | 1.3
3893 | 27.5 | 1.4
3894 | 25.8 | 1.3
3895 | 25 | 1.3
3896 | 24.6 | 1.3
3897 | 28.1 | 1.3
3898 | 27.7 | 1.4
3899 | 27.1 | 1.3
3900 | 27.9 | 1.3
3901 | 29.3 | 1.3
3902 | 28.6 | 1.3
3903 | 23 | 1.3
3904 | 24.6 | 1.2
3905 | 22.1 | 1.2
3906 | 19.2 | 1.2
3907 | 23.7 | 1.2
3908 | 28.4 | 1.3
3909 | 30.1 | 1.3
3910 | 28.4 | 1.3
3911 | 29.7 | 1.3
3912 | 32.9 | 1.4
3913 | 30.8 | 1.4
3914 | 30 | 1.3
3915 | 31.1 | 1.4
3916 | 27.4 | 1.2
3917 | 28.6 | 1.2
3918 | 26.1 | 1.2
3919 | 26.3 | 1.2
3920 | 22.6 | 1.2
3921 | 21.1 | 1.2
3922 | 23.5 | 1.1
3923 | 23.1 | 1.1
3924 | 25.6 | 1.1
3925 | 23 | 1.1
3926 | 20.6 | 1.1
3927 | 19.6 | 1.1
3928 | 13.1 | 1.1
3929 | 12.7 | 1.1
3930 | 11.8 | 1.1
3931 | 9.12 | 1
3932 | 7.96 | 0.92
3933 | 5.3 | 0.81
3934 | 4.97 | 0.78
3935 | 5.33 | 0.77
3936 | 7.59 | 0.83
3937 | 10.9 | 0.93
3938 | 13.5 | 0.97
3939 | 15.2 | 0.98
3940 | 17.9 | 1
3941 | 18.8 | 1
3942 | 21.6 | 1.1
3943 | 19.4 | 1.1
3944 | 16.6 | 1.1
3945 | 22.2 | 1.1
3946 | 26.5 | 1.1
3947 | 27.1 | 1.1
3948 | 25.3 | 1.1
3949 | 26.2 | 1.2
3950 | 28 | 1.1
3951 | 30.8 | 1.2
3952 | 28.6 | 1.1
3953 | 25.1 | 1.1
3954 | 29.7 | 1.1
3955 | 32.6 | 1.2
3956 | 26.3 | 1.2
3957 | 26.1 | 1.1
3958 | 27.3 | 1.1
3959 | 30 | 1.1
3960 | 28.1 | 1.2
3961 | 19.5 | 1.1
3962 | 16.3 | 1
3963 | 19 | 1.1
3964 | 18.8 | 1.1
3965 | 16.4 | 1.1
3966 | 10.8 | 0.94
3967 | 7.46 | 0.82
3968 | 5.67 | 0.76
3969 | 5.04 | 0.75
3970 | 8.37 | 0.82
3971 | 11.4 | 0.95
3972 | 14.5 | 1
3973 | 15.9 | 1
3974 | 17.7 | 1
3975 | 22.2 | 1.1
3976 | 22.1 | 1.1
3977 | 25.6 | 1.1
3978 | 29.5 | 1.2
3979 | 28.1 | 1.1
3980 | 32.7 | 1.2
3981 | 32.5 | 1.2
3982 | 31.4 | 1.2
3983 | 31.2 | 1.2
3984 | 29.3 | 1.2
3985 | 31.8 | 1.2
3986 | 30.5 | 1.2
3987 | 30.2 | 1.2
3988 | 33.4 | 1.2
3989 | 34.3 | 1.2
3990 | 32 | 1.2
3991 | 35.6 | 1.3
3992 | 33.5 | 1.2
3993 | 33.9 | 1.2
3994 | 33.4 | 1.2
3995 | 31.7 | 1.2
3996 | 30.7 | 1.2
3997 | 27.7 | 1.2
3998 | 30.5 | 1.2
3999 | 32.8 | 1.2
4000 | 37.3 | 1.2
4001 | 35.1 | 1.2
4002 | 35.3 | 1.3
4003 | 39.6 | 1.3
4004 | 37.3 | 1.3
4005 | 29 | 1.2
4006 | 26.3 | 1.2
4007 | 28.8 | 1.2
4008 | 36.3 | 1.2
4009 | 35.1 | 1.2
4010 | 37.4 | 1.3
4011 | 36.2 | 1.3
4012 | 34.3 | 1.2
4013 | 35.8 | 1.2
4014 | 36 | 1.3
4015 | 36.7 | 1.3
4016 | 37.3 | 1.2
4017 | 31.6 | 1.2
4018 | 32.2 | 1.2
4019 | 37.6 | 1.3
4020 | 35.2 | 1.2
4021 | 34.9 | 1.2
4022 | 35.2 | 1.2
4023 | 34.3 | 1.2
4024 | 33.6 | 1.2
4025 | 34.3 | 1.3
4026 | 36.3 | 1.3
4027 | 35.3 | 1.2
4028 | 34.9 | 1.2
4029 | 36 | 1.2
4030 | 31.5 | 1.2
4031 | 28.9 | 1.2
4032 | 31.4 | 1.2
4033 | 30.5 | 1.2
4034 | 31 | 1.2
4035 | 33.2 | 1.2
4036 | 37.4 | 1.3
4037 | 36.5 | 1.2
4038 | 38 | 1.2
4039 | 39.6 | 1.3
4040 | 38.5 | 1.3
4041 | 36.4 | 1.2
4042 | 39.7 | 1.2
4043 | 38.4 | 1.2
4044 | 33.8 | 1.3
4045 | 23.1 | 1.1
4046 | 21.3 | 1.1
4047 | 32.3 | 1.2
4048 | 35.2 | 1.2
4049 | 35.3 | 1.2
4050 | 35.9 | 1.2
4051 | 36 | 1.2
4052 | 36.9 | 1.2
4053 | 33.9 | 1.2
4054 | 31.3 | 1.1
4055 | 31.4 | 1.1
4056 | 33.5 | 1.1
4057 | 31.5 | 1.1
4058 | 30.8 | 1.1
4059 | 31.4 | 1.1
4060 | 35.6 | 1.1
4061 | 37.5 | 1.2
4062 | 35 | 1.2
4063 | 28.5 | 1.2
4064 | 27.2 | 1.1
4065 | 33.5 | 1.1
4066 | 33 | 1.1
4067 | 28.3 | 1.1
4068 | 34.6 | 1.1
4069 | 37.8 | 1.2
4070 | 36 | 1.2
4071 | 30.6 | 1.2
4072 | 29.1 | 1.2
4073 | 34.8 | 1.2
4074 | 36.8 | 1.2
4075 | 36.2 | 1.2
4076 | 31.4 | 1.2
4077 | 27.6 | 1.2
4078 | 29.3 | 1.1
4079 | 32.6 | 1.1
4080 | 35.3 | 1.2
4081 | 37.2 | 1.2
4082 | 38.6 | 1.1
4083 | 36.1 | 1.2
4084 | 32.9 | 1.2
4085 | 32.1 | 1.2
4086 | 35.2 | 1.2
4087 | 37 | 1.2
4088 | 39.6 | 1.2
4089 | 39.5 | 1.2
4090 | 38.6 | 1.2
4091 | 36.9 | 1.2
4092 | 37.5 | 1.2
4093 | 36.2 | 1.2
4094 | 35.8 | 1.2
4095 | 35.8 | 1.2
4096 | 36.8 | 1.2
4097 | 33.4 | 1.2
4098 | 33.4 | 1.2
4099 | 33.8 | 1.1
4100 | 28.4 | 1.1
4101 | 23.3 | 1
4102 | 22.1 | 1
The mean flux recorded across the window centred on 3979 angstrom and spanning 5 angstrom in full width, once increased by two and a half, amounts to 32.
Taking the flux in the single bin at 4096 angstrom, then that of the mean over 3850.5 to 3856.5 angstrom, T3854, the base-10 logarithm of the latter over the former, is -0.17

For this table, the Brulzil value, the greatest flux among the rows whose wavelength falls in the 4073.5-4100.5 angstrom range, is 39.6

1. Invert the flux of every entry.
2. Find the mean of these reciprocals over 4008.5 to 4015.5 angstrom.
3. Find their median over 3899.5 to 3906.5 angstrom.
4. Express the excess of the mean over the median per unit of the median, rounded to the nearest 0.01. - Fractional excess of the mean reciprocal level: -0.31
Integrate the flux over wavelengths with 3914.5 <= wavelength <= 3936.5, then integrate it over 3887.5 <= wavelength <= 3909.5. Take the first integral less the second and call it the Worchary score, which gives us -154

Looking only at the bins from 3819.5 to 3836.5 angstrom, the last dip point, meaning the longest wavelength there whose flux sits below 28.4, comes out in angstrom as 3836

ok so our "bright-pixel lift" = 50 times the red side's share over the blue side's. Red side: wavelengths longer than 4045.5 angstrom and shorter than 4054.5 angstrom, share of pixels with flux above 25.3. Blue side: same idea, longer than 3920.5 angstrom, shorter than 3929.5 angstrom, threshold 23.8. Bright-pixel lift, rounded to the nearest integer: 400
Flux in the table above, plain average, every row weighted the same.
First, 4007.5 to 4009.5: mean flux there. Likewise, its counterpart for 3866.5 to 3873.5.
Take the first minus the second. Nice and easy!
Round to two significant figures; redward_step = 15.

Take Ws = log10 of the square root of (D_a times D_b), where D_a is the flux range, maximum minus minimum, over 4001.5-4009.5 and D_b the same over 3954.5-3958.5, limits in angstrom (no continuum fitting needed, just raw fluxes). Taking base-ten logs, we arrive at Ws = 0.97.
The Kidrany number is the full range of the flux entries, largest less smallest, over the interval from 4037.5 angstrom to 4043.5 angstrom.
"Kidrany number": 3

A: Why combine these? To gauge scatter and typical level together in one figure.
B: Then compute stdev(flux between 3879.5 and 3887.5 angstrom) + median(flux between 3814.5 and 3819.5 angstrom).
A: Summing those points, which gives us 26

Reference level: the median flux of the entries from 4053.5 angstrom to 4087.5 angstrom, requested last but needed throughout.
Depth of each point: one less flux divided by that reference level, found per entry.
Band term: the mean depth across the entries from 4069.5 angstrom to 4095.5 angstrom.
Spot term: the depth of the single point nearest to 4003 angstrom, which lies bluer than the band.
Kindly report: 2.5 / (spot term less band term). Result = -18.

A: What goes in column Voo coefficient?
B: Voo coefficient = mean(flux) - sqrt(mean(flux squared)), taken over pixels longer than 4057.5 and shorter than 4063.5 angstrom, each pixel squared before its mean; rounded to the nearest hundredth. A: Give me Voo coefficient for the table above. -0.15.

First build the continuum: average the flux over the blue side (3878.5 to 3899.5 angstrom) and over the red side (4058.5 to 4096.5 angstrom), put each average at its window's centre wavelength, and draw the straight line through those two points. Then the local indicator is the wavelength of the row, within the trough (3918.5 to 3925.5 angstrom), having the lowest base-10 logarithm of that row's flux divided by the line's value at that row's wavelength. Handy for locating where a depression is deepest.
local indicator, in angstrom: 3921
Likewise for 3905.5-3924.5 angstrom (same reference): 3906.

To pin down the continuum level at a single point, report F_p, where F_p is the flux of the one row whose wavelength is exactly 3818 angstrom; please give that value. 28.4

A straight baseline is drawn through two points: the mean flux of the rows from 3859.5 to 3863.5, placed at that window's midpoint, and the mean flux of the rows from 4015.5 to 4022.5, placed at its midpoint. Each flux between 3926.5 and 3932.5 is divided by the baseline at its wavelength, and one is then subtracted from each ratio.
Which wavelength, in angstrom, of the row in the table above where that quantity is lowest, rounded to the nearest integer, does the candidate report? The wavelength 3932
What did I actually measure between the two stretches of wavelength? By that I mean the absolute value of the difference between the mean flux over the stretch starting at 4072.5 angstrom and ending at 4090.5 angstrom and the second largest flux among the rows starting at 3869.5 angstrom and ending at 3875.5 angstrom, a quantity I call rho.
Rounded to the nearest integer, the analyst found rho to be 12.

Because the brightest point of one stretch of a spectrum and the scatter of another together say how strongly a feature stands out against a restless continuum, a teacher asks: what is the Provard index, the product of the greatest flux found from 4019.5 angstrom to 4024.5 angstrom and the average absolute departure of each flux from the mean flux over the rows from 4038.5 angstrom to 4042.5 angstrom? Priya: 39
